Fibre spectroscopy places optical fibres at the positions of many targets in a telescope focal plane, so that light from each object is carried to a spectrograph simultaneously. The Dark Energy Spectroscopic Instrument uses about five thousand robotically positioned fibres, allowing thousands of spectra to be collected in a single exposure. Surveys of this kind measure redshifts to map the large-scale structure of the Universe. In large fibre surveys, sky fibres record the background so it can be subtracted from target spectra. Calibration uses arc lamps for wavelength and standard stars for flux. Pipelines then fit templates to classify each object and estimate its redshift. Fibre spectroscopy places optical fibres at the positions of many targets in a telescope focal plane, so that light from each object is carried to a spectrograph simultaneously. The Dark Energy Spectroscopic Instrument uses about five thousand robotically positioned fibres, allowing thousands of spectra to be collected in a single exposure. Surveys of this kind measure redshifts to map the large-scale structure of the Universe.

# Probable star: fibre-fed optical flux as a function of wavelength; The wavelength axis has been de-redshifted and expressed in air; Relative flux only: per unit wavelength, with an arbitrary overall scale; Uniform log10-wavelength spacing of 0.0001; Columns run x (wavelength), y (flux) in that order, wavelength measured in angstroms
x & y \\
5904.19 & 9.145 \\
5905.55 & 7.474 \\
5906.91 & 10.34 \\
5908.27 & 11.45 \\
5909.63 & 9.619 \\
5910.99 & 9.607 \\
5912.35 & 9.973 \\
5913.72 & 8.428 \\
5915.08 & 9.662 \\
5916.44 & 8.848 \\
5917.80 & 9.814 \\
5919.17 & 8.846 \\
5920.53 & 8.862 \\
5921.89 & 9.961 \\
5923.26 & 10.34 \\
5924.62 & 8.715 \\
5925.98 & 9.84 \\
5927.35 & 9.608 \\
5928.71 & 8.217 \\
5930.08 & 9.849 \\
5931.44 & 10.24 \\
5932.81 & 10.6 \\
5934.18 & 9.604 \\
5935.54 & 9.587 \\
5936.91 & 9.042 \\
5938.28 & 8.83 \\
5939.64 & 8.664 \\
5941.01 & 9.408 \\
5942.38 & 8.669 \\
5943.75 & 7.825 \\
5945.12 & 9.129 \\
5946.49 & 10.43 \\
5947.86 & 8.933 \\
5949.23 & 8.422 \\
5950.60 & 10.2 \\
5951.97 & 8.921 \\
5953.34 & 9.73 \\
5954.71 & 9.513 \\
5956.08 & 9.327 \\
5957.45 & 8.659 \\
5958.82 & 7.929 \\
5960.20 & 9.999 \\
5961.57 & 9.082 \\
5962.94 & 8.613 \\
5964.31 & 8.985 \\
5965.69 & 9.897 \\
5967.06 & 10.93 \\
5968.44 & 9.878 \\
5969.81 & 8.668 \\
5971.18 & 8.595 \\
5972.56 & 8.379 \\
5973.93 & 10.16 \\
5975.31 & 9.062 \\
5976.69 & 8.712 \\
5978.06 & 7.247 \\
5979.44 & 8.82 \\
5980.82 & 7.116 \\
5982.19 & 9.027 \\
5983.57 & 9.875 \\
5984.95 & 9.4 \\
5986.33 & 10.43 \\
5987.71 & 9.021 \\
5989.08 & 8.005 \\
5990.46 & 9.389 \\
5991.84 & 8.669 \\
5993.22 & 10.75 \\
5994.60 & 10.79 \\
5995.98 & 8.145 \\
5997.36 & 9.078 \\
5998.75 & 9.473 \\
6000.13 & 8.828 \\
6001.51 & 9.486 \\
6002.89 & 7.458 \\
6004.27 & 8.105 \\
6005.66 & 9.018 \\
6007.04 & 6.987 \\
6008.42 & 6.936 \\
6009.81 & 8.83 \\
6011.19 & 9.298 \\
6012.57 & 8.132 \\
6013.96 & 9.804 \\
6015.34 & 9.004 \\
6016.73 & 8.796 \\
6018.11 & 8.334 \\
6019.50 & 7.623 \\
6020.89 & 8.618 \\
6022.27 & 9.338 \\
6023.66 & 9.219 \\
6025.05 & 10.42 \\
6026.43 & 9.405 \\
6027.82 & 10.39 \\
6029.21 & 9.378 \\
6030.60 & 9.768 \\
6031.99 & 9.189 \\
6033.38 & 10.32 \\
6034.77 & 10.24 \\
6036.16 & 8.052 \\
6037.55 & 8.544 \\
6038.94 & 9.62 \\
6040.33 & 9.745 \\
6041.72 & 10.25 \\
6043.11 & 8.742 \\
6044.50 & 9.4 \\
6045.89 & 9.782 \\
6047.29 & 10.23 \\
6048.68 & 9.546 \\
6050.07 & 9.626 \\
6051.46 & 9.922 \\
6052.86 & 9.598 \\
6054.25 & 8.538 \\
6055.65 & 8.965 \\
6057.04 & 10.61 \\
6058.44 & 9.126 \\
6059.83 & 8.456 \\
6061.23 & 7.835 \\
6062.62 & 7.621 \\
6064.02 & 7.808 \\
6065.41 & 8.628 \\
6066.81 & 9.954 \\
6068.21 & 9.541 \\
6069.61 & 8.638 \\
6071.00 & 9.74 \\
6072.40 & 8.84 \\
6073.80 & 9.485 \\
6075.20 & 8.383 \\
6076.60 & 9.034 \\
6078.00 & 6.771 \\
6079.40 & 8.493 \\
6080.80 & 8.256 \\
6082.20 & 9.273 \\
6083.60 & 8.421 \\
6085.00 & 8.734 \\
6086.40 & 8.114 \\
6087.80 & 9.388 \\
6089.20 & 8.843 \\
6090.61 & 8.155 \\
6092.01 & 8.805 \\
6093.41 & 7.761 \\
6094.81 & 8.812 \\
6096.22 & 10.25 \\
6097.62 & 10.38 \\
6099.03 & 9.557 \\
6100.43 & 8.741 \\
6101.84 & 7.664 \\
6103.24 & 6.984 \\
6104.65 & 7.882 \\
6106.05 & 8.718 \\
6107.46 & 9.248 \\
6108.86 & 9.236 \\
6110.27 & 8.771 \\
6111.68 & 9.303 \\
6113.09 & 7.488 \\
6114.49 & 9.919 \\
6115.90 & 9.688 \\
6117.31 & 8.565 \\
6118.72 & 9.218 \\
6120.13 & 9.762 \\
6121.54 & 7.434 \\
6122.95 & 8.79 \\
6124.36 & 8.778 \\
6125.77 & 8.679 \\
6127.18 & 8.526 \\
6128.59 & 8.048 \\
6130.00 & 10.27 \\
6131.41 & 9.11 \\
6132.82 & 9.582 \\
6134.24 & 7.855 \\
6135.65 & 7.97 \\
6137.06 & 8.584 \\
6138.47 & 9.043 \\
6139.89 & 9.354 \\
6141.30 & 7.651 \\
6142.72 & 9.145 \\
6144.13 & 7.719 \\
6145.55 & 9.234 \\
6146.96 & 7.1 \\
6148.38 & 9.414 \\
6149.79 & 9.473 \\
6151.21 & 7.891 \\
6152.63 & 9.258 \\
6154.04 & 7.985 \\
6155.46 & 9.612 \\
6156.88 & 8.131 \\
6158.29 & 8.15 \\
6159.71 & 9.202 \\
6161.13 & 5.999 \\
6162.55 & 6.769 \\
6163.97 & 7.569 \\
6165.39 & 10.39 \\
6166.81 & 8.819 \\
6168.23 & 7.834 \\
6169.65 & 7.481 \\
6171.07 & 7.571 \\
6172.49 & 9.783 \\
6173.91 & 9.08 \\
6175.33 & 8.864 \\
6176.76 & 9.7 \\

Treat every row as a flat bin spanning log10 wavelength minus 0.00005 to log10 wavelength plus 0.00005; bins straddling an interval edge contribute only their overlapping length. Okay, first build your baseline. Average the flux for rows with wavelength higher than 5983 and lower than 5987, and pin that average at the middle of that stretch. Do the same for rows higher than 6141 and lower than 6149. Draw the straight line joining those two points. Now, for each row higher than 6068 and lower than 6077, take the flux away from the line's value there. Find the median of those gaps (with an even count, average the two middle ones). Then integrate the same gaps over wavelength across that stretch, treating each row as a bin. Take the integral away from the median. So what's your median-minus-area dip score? 0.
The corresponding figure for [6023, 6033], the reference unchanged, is 2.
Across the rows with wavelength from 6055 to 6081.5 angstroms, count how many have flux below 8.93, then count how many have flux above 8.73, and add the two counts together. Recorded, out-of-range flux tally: 20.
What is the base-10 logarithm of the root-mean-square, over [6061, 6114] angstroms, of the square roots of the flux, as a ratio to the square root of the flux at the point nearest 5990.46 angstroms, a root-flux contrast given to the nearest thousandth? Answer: -0.017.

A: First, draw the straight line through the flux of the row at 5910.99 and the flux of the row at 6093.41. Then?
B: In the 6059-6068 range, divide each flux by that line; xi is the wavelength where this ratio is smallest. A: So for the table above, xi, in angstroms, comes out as 6062.62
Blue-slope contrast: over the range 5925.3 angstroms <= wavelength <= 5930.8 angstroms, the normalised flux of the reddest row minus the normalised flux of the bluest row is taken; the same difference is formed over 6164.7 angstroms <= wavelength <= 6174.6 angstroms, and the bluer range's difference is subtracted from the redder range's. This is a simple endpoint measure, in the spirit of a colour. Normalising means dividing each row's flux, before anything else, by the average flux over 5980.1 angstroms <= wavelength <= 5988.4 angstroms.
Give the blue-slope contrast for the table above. -0.14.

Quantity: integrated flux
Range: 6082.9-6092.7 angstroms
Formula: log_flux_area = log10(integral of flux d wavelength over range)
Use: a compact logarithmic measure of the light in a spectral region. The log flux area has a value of 1.93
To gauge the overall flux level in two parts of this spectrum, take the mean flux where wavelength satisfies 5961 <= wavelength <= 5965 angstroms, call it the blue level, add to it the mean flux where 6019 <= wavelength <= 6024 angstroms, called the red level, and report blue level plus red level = 17.6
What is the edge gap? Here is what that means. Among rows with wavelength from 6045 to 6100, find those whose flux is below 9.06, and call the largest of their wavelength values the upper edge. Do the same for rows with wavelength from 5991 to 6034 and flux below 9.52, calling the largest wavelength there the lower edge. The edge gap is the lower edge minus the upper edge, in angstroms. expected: -62.8 angstroms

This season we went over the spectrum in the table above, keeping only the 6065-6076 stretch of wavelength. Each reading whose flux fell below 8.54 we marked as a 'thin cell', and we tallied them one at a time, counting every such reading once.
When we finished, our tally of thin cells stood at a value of 1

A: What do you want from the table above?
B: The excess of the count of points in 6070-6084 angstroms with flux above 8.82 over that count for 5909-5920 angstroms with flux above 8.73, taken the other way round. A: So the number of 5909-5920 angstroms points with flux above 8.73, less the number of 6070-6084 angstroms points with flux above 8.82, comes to 2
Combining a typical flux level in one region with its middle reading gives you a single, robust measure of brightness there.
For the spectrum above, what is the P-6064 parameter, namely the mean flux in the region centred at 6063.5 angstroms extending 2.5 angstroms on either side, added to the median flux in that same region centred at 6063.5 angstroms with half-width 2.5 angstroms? 15.8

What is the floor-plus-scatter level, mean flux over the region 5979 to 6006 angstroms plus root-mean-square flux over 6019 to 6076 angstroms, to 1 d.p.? 18.3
